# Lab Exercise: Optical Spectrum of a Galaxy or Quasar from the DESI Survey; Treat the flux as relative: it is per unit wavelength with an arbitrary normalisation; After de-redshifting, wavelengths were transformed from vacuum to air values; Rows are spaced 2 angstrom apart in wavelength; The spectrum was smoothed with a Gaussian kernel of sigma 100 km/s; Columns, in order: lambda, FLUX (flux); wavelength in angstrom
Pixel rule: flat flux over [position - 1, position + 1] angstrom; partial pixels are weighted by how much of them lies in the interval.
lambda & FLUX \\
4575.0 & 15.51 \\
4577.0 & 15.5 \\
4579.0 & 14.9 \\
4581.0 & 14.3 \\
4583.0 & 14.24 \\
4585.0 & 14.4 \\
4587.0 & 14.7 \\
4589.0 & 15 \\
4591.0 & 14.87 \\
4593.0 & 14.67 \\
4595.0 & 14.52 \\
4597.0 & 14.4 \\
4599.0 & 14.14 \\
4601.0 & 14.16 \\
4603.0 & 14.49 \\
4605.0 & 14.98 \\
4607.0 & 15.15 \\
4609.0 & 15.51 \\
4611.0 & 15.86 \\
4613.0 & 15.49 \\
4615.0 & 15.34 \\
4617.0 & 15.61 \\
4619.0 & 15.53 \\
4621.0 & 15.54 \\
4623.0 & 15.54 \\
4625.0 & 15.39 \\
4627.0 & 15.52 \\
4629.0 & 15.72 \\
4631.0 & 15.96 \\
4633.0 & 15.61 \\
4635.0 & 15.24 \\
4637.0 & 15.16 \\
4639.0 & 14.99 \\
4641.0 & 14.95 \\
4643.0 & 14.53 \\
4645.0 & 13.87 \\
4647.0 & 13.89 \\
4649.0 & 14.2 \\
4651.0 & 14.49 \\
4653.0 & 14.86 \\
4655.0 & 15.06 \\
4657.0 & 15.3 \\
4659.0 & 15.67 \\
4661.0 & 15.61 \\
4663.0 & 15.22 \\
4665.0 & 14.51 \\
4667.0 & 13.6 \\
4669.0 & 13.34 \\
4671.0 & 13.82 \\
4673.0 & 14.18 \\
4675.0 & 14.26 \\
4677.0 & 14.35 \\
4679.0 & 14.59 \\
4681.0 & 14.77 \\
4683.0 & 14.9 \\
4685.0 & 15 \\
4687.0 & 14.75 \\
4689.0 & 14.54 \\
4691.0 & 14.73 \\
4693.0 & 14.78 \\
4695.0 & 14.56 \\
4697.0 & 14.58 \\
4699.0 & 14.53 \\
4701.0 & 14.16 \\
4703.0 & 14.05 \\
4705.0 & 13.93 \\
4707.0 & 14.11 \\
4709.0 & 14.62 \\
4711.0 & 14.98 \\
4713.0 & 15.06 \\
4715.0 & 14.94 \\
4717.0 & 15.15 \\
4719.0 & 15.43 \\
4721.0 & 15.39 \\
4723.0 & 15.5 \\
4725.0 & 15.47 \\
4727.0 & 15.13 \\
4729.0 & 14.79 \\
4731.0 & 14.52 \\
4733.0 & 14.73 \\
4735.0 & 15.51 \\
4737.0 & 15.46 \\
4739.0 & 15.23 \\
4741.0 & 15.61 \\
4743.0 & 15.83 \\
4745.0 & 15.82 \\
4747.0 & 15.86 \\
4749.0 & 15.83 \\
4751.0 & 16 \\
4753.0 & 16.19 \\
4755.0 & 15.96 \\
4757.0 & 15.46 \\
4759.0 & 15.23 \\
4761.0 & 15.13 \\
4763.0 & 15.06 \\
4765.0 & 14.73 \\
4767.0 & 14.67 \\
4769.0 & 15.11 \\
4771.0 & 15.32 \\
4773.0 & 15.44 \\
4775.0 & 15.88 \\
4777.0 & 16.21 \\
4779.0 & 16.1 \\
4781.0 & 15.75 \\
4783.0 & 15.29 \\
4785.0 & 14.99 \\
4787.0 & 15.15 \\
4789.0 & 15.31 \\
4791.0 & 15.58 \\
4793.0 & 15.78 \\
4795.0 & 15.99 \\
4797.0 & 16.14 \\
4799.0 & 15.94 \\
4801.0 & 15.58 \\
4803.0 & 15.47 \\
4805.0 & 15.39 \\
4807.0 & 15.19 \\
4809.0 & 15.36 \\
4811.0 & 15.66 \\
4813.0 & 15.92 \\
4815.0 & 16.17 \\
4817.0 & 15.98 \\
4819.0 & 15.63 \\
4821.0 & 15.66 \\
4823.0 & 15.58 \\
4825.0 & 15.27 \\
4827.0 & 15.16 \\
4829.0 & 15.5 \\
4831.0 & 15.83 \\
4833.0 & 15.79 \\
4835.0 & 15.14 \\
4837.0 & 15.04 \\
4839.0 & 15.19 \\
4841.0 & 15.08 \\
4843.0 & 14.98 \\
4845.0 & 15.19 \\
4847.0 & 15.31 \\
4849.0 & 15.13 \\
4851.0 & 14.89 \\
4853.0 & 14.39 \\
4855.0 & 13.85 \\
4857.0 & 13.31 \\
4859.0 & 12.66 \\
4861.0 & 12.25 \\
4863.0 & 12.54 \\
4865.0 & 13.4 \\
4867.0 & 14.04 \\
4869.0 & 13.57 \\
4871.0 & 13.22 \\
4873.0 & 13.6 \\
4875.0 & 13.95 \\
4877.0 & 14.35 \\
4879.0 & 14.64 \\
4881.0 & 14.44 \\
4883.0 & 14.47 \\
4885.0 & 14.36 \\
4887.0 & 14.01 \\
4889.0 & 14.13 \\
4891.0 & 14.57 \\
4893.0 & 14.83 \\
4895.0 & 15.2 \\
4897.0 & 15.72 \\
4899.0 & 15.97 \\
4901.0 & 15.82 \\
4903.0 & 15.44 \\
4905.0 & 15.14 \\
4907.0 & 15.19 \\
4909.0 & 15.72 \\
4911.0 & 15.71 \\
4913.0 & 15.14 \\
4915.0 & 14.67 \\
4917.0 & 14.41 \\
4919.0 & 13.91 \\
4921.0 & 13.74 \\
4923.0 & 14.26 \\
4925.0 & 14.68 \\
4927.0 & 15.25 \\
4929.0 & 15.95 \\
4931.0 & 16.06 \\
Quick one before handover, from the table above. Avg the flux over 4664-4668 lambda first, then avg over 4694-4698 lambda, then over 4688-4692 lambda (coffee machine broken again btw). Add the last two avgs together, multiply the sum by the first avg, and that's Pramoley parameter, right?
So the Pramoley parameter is 410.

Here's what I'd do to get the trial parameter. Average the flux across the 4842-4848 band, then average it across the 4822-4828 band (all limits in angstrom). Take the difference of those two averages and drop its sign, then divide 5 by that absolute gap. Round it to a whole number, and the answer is 28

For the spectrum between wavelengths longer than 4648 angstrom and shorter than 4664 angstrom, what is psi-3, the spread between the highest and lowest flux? 1.5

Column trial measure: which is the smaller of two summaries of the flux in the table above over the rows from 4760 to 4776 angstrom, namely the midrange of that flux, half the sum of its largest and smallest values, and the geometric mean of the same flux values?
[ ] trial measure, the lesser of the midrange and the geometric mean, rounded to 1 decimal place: 15.2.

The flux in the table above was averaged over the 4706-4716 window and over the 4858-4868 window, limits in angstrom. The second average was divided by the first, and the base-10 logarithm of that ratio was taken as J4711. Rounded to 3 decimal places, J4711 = -0.055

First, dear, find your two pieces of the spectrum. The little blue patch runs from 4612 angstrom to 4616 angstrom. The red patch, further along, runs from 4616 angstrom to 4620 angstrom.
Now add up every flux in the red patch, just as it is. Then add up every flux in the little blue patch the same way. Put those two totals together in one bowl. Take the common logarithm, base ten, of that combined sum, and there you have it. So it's 1.79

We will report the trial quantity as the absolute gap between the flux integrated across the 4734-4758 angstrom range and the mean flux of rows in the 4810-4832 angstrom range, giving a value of 362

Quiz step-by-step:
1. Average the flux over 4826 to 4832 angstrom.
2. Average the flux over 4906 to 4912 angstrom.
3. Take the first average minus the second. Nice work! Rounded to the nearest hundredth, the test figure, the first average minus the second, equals -0.04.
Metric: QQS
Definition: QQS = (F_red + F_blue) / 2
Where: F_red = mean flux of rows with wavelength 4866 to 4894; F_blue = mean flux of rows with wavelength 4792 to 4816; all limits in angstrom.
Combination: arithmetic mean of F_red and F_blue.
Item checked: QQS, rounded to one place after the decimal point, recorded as 14.9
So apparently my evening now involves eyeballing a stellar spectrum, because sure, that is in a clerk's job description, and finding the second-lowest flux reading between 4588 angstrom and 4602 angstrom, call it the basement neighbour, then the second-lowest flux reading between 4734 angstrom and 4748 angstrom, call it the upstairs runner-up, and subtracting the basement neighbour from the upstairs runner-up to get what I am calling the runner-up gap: 1.3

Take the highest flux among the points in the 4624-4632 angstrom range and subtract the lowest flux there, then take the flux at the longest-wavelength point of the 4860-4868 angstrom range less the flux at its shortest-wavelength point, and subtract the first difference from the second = 1.2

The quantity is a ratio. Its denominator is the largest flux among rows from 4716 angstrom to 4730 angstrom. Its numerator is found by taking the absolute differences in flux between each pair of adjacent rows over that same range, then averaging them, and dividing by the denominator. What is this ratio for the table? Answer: 0.0123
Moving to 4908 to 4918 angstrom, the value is 0.0208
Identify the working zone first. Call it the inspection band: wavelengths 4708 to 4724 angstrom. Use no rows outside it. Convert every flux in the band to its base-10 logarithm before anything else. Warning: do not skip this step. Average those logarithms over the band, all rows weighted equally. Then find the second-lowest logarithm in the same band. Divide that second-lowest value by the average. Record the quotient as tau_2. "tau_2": 0.995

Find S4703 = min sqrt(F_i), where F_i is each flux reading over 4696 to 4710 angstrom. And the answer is 3.73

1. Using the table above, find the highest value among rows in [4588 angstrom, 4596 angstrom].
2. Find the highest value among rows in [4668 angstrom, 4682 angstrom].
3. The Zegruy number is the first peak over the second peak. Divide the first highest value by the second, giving 1.02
